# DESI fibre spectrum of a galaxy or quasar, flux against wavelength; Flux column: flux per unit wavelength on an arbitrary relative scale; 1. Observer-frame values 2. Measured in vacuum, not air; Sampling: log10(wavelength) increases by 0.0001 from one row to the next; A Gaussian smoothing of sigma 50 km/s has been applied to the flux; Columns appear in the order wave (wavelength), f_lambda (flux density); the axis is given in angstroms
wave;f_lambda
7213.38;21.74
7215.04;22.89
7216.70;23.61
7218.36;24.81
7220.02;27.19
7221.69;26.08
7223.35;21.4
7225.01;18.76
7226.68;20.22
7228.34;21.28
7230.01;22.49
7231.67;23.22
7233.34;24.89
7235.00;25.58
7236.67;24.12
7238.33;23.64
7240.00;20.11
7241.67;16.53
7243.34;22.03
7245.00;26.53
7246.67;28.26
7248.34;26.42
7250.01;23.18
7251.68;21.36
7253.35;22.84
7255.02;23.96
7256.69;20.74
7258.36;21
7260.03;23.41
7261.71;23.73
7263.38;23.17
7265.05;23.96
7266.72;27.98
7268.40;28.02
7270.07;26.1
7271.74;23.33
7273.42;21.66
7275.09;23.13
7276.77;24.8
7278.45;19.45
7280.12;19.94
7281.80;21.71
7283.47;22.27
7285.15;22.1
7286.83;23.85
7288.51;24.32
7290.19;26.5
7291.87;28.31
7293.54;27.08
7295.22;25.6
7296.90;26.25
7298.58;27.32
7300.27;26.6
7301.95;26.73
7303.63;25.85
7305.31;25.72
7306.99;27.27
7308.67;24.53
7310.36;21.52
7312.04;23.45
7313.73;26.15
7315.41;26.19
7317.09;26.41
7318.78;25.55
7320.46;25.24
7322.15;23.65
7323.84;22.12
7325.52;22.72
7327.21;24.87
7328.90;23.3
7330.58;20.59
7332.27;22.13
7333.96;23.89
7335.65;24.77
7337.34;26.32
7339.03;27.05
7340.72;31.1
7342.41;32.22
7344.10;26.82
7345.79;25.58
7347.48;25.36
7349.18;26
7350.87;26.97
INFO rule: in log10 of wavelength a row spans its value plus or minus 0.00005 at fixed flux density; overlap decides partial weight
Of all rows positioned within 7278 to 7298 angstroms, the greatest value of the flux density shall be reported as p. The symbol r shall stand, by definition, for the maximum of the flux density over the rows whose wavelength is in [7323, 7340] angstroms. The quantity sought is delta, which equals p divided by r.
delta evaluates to 1.05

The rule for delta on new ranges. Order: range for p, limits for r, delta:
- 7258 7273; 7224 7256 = 0.99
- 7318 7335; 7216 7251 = 0.90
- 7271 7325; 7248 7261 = 1.07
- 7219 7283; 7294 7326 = 1.03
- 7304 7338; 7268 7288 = 0.97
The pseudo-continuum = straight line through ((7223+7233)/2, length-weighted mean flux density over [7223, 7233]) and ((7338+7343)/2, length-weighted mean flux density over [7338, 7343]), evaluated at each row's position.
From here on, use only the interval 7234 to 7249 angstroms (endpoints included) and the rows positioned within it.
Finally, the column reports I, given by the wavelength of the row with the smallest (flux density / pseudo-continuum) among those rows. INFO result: 7241.67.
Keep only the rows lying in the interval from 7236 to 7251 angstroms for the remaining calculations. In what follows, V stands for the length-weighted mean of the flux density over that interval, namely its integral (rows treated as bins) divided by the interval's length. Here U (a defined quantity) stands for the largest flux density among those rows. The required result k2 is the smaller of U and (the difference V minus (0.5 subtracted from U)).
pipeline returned -4.4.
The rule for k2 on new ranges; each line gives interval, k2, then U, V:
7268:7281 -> -4.4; 28.02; 23.1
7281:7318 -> -2.5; 28.31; 25.3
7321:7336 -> -1.3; 24.87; 23.1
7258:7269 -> -3.0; 28.02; 24.5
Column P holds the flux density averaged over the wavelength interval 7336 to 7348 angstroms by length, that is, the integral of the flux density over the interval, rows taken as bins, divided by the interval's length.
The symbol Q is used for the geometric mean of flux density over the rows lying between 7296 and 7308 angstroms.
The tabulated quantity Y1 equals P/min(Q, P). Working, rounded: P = 28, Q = 27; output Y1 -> 1.05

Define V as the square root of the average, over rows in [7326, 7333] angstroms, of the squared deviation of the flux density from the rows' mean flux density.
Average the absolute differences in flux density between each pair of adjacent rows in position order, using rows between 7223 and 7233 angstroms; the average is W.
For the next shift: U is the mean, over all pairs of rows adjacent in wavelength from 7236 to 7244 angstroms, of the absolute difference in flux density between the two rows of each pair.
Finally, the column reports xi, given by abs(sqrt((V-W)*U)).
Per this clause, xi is 0.70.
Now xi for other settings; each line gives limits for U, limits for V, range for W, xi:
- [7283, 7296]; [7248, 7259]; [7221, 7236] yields 0.34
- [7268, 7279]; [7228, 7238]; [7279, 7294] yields 0.72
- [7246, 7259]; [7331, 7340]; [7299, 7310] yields 1.11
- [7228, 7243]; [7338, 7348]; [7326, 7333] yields 1.10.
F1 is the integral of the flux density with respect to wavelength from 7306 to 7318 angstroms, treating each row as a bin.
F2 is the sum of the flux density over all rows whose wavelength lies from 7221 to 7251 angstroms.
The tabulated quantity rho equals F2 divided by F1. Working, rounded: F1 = 301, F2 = 415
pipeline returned 1.38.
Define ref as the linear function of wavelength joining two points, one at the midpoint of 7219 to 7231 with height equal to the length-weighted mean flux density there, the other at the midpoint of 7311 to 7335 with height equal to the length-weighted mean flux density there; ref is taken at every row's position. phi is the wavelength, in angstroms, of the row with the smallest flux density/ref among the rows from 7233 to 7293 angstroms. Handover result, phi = 7241.67 angstroms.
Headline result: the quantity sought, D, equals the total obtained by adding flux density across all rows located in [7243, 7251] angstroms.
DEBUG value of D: 126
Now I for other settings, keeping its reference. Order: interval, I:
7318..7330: 7323.84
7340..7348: 7347.48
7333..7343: 7333.96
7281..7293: 7281.80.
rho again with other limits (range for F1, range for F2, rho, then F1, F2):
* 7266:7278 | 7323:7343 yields 1.01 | 297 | 301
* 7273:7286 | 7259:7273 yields 0.70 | 285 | 200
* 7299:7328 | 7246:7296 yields 0.99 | 725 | 718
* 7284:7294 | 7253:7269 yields 0.95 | 252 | 239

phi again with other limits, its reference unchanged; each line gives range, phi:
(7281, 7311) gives 7310.36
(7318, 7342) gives 7330.58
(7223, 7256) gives 7241.67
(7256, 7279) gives 7278.45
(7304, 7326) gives 7310.36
